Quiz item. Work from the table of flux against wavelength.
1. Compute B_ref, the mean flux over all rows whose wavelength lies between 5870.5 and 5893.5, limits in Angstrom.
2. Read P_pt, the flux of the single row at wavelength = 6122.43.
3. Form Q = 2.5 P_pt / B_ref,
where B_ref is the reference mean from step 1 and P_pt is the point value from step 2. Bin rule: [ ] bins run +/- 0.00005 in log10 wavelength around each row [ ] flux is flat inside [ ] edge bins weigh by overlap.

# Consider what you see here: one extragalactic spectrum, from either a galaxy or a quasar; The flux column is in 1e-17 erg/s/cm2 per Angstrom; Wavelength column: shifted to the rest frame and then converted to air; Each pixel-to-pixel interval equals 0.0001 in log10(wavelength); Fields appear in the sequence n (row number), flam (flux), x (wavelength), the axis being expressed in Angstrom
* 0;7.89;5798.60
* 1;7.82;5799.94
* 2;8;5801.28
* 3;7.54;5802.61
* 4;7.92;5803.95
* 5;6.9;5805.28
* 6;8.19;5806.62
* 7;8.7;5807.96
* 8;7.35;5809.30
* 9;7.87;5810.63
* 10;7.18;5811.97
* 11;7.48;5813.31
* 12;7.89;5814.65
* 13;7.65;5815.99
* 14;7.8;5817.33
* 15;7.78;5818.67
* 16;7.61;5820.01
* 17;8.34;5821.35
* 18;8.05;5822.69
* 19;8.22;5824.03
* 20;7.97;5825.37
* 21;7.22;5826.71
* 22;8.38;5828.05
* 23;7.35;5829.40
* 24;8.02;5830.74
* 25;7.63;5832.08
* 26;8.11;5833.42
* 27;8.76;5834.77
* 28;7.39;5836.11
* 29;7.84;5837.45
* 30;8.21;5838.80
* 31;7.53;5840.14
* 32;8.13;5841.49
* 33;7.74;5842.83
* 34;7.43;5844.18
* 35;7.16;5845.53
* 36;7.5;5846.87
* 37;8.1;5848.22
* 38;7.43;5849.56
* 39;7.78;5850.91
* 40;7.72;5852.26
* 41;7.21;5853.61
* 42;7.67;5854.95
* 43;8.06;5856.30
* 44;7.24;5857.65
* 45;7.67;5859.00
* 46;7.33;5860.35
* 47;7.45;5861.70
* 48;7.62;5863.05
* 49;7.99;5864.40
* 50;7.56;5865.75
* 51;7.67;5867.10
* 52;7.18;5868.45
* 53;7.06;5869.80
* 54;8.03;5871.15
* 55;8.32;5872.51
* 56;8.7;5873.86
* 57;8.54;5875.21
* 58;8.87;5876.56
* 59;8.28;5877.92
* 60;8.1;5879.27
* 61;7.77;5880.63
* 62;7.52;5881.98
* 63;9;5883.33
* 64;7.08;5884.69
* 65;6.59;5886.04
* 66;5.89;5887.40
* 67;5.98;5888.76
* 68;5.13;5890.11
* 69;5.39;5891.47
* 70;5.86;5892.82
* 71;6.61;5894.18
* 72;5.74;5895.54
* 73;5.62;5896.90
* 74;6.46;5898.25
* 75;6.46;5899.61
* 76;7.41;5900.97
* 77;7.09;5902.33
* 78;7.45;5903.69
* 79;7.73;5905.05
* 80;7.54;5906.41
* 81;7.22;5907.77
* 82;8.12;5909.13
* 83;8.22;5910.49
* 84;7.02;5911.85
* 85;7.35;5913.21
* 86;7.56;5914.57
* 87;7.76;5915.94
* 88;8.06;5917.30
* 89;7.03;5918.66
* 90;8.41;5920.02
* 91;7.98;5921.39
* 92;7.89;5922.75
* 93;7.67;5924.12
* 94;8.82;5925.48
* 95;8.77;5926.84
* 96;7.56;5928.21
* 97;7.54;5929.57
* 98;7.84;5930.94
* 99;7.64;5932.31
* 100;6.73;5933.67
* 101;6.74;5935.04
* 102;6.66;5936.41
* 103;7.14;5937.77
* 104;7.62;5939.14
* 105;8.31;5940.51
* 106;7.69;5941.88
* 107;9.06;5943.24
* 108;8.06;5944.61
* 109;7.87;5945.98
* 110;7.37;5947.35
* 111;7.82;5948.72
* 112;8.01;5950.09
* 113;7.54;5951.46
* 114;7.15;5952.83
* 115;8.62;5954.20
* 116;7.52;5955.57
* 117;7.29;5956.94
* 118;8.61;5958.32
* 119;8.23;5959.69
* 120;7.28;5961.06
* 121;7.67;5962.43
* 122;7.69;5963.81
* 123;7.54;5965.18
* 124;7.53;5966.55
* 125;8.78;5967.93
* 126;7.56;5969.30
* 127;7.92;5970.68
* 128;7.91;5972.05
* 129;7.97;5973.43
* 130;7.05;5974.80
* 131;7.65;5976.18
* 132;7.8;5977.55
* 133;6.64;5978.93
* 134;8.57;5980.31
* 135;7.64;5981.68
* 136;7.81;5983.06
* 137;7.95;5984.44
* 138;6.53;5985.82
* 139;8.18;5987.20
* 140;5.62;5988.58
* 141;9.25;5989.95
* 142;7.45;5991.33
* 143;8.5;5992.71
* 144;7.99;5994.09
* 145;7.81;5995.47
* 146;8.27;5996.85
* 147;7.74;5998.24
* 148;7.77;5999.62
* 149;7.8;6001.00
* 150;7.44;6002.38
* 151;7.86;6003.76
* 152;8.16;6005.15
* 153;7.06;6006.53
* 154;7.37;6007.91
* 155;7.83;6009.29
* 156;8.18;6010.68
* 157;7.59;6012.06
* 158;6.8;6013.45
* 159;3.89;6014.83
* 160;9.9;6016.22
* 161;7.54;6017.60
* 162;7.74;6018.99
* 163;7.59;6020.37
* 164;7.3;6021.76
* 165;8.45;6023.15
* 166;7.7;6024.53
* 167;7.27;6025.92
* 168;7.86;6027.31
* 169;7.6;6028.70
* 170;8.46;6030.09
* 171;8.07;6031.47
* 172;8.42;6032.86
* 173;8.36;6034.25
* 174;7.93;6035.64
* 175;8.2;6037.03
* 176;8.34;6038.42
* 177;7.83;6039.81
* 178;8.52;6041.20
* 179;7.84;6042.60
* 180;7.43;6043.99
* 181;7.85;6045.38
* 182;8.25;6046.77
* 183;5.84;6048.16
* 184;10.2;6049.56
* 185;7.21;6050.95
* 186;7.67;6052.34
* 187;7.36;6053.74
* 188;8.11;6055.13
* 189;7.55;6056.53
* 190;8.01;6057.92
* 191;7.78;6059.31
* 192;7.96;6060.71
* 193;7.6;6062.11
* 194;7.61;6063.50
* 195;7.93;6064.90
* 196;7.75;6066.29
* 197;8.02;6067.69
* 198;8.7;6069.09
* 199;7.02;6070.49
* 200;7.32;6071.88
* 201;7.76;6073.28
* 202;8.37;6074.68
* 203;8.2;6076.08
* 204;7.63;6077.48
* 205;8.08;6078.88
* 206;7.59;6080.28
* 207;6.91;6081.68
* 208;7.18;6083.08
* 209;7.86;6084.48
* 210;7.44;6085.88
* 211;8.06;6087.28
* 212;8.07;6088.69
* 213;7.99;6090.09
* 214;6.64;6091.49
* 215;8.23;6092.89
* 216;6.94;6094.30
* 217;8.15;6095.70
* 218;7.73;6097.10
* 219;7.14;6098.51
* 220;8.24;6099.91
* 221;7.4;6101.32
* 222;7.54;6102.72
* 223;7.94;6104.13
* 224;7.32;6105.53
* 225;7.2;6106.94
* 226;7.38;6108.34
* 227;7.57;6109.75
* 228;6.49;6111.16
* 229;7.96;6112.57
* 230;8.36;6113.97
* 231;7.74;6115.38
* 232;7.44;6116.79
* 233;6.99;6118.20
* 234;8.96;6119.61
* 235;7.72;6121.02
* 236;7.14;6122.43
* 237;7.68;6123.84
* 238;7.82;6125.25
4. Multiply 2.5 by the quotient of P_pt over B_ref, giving 2.43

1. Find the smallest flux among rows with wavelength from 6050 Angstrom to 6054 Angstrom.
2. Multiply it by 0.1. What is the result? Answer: 0.72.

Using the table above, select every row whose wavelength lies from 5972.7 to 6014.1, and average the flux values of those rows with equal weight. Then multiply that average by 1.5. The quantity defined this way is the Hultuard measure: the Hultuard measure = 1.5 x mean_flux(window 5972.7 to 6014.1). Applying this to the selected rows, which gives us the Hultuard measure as 11.5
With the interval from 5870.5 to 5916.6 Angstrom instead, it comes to 10.9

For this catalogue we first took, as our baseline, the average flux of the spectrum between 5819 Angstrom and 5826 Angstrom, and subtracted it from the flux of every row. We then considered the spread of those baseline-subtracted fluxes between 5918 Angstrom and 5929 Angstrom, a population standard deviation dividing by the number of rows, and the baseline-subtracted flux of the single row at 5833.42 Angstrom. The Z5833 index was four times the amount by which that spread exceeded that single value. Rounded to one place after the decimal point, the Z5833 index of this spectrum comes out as 2.0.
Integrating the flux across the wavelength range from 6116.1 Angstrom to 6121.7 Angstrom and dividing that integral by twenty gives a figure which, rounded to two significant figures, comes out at 2.2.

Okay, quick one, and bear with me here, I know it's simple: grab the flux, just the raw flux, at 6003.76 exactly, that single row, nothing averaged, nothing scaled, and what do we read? 7.86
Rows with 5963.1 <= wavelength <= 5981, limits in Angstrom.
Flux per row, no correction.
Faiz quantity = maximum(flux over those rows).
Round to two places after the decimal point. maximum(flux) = 8.78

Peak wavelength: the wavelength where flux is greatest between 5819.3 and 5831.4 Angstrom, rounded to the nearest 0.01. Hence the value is 5828.05 Angstrom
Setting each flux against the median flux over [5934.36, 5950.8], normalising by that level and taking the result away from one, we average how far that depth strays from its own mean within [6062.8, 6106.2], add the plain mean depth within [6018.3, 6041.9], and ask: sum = 0.022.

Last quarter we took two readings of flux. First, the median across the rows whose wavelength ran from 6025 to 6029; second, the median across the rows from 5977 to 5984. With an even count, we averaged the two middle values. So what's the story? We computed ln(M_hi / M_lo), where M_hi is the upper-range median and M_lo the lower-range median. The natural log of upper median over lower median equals -0.03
